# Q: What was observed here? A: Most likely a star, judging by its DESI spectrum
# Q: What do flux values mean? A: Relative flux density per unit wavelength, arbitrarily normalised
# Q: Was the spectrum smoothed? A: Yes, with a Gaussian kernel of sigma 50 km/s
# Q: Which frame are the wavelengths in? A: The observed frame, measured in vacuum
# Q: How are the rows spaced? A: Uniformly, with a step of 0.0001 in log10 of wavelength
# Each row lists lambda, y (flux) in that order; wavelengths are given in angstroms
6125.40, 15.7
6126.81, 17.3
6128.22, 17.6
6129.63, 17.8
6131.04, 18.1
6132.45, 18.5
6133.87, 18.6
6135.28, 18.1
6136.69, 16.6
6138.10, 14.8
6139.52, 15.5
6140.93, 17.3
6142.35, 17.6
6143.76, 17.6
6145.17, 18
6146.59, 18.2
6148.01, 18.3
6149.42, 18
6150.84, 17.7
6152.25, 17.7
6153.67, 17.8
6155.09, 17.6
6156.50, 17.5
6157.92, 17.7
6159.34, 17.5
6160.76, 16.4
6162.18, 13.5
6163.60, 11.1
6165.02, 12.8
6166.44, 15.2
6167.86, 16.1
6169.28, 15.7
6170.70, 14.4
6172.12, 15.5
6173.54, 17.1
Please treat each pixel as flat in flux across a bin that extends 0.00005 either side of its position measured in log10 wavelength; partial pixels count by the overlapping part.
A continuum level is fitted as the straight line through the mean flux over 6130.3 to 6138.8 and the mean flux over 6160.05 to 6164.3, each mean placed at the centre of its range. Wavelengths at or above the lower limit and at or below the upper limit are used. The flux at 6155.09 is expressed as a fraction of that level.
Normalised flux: 1.20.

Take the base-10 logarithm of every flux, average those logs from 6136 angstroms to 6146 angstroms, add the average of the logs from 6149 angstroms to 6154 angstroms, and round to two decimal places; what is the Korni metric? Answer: 2.47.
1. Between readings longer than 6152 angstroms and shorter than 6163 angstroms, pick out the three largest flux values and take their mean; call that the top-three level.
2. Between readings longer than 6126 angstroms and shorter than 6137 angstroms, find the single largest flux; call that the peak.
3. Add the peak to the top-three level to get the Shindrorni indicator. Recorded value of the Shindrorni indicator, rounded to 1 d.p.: 36.3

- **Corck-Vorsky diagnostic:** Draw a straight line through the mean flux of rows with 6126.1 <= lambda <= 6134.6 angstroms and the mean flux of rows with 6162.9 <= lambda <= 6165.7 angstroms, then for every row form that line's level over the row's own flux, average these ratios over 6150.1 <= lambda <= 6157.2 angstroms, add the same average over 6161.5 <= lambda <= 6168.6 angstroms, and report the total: 1.66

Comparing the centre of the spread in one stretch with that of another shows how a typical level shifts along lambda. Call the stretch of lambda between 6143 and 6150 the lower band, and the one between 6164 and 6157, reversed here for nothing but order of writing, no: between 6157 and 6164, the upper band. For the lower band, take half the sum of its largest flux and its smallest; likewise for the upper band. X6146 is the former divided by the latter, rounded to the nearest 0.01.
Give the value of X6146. 1.25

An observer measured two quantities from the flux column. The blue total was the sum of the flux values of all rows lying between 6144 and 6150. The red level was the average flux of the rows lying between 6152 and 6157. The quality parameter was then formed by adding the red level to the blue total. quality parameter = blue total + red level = 90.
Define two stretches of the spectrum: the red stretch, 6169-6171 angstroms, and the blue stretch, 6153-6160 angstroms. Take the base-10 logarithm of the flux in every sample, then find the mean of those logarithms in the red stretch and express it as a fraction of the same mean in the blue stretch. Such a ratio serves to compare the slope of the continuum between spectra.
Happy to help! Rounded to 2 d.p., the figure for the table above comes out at 0.94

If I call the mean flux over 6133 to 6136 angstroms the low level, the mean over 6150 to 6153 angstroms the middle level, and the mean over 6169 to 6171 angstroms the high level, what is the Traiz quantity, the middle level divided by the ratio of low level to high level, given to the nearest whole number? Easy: 15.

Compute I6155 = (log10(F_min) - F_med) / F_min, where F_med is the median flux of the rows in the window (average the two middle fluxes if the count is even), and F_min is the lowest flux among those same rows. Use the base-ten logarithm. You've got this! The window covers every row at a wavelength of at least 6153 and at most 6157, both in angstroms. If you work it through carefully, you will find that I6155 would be -0.93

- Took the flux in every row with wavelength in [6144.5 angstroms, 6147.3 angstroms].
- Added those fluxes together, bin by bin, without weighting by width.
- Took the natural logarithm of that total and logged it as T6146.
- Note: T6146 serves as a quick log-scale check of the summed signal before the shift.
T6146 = 3.59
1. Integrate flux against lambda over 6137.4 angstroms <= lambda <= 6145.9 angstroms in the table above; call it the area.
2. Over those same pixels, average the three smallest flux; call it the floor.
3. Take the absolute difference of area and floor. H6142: 127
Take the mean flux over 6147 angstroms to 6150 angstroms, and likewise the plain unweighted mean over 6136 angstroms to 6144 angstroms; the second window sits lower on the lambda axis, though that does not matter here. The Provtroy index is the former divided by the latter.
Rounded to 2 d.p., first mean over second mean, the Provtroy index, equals 1.10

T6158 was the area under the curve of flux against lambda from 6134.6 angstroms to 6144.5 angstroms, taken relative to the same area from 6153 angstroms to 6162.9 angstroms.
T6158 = 1.0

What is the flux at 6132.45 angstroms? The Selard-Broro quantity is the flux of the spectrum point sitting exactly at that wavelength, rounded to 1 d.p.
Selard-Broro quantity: 18.5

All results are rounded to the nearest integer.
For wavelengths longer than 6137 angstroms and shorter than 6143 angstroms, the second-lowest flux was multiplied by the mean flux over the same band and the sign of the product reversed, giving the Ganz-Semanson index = -253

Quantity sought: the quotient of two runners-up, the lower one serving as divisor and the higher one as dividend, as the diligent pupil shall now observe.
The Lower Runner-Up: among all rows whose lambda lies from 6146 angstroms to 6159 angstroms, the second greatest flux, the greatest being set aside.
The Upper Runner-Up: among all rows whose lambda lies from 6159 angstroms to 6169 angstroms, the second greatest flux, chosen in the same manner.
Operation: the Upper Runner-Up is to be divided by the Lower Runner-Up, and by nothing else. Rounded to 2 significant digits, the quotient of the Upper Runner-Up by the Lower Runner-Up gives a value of 0.90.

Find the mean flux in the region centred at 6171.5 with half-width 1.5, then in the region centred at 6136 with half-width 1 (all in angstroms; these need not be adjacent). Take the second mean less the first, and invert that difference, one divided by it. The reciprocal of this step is 0.4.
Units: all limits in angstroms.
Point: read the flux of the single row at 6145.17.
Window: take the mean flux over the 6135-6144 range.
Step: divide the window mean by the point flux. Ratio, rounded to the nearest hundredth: 0.93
